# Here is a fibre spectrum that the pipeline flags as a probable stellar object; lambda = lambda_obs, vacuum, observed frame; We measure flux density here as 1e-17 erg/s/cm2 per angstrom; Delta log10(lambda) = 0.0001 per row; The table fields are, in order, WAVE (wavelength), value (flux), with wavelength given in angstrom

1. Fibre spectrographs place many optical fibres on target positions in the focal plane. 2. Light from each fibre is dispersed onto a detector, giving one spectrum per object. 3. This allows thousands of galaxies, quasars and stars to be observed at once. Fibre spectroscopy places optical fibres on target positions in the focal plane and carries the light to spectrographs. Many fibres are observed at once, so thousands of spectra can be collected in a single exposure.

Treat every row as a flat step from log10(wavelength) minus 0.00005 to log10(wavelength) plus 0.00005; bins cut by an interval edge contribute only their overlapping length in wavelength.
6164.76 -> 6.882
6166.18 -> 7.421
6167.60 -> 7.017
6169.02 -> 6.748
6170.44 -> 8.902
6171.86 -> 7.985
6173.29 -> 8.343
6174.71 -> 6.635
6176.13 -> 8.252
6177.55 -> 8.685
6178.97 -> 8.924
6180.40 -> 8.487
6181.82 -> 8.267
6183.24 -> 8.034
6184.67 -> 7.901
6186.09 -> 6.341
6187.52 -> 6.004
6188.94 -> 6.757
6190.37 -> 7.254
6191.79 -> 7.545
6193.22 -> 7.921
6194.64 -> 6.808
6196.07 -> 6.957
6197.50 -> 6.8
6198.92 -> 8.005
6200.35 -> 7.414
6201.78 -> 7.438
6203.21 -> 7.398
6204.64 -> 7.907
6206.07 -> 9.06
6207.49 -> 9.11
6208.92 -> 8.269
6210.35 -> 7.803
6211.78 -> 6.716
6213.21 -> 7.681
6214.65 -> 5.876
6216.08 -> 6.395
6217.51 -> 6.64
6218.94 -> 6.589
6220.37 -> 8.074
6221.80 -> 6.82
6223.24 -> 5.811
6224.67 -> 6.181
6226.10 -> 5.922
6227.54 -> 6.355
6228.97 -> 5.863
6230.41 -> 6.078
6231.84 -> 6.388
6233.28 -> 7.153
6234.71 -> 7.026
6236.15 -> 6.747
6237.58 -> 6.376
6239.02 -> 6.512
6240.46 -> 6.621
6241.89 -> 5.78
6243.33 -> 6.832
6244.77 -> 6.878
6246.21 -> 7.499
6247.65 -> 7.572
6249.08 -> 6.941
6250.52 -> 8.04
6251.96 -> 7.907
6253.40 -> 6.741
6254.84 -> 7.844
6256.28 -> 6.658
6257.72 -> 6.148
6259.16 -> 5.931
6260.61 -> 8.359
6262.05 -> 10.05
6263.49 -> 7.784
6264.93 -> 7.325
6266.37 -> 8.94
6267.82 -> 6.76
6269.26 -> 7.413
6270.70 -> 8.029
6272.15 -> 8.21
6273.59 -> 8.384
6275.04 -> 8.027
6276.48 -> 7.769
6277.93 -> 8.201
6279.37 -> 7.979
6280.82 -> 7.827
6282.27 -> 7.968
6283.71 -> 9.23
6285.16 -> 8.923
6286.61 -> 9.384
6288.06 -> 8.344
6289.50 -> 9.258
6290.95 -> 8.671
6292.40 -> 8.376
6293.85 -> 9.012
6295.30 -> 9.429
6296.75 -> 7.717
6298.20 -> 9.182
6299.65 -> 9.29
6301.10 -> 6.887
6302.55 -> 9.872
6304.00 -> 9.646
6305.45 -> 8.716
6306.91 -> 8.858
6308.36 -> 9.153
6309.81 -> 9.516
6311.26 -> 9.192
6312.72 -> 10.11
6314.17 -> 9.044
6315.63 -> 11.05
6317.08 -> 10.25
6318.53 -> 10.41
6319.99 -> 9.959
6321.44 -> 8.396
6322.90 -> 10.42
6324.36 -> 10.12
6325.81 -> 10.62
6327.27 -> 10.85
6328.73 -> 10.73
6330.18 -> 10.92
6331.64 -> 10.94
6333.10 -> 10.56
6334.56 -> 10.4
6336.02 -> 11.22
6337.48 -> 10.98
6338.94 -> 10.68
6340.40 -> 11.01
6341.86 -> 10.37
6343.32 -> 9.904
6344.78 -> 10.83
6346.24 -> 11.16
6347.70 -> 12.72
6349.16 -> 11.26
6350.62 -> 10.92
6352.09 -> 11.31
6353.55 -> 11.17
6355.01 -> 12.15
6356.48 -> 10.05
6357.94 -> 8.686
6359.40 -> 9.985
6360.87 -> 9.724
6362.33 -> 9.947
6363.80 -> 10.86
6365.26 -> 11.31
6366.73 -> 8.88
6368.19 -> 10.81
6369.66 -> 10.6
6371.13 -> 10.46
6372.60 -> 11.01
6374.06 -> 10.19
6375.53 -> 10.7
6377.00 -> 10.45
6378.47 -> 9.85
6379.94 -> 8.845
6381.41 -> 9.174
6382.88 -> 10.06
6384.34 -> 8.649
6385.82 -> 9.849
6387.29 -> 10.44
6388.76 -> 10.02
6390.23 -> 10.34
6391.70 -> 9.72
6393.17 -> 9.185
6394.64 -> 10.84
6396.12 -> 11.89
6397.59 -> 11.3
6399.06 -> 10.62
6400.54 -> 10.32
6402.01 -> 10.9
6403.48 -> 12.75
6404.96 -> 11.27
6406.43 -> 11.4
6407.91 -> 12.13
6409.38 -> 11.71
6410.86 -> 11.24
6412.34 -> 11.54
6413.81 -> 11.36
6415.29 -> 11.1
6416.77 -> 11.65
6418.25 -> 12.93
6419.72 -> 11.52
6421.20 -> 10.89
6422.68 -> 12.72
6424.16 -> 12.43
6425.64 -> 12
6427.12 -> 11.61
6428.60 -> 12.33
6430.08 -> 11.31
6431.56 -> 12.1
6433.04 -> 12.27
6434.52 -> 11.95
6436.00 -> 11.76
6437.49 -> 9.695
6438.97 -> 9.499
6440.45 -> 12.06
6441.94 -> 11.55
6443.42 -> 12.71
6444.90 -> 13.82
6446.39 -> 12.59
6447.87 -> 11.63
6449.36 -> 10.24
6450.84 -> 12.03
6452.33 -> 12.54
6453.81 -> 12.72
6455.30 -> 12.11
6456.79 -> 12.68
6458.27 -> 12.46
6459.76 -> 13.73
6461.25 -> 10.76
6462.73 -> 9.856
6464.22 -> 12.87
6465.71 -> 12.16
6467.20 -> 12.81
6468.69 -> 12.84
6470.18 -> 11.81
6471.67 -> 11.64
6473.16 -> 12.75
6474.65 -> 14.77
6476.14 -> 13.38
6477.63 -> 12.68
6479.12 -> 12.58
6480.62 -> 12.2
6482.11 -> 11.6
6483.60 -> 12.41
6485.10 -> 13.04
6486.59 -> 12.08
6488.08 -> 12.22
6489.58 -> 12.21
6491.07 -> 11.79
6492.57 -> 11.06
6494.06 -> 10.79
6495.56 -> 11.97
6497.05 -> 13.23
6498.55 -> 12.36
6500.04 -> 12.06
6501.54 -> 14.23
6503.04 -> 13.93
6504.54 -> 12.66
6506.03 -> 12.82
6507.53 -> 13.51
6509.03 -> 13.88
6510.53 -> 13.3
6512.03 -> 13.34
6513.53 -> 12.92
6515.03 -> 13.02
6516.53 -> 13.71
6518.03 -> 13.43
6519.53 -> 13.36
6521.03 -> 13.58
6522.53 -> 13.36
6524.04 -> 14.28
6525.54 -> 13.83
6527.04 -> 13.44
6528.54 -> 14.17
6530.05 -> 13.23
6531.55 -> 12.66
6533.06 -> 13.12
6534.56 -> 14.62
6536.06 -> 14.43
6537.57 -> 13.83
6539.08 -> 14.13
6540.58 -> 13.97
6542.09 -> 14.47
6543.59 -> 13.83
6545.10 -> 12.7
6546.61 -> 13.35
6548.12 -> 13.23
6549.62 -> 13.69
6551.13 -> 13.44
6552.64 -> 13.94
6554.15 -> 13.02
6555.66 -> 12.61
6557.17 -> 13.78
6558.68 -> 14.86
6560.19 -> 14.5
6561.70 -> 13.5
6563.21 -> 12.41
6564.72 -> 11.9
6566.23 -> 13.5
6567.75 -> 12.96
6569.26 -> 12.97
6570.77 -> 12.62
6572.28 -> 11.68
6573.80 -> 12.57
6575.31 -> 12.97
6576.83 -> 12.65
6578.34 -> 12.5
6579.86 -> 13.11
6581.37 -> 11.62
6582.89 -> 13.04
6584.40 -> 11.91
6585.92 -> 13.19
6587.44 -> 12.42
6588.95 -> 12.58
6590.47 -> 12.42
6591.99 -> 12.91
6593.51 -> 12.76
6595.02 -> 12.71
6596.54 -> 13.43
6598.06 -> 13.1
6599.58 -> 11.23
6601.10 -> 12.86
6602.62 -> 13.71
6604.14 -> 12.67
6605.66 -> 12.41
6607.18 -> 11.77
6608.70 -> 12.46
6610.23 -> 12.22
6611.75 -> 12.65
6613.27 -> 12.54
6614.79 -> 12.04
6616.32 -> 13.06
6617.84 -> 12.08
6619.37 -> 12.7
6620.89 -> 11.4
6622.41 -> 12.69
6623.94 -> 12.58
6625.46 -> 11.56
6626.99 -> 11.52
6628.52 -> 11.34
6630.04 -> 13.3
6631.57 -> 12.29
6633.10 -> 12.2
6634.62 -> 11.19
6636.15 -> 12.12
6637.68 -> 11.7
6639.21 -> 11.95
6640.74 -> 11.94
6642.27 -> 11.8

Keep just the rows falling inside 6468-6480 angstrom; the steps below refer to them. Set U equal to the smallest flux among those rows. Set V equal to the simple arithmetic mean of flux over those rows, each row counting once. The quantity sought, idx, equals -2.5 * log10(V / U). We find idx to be -0.104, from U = 11.64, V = 12.8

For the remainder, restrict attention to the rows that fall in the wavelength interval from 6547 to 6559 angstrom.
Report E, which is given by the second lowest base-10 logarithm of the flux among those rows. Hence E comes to 1.11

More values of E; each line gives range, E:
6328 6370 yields 0.95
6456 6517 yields 1.03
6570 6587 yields 1.07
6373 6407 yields 0.95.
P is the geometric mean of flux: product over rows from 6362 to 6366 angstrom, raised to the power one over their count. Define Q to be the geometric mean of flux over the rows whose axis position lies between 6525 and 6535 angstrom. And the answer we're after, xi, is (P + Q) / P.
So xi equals 2.3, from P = 10.7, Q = 14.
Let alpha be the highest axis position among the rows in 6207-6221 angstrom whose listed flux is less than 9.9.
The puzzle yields 6220.37 angstrom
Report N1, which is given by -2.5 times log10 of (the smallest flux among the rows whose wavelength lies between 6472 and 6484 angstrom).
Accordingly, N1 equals -2.66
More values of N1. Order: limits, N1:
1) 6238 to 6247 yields -1.90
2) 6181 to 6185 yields -2.24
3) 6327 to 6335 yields -2.54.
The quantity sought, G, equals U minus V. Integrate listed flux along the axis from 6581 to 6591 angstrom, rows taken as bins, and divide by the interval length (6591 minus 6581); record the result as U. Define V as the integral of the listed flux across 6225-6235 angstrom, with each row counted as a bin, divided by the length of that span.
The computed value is 6.1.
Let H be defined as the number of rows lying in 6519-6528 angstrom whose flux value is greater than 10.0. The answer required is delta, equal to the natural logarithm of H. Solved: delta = 1.8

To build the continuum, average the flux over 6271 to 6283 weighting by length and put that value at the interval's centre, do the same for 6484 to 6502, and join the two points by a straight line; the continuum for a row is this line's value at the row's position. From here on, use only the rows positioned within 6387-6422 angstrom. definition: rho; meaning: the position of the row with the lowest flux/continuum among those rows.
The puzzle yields 6393.17 angstrom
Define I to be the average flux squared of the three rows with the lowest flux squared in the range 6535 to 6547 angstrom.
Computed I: 177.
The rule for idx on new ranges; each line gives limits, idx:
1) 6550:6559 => -0.083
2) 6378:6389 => -0.114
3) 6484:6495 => -0.105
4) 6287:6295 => -0.049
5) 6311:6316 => -0.093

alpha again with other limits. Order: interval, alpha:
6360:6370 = 6366.73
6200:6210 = 6208.92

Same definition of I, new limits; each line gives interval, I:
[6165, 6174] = 50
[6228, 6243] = 35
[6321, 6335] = 94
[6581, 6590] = 144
